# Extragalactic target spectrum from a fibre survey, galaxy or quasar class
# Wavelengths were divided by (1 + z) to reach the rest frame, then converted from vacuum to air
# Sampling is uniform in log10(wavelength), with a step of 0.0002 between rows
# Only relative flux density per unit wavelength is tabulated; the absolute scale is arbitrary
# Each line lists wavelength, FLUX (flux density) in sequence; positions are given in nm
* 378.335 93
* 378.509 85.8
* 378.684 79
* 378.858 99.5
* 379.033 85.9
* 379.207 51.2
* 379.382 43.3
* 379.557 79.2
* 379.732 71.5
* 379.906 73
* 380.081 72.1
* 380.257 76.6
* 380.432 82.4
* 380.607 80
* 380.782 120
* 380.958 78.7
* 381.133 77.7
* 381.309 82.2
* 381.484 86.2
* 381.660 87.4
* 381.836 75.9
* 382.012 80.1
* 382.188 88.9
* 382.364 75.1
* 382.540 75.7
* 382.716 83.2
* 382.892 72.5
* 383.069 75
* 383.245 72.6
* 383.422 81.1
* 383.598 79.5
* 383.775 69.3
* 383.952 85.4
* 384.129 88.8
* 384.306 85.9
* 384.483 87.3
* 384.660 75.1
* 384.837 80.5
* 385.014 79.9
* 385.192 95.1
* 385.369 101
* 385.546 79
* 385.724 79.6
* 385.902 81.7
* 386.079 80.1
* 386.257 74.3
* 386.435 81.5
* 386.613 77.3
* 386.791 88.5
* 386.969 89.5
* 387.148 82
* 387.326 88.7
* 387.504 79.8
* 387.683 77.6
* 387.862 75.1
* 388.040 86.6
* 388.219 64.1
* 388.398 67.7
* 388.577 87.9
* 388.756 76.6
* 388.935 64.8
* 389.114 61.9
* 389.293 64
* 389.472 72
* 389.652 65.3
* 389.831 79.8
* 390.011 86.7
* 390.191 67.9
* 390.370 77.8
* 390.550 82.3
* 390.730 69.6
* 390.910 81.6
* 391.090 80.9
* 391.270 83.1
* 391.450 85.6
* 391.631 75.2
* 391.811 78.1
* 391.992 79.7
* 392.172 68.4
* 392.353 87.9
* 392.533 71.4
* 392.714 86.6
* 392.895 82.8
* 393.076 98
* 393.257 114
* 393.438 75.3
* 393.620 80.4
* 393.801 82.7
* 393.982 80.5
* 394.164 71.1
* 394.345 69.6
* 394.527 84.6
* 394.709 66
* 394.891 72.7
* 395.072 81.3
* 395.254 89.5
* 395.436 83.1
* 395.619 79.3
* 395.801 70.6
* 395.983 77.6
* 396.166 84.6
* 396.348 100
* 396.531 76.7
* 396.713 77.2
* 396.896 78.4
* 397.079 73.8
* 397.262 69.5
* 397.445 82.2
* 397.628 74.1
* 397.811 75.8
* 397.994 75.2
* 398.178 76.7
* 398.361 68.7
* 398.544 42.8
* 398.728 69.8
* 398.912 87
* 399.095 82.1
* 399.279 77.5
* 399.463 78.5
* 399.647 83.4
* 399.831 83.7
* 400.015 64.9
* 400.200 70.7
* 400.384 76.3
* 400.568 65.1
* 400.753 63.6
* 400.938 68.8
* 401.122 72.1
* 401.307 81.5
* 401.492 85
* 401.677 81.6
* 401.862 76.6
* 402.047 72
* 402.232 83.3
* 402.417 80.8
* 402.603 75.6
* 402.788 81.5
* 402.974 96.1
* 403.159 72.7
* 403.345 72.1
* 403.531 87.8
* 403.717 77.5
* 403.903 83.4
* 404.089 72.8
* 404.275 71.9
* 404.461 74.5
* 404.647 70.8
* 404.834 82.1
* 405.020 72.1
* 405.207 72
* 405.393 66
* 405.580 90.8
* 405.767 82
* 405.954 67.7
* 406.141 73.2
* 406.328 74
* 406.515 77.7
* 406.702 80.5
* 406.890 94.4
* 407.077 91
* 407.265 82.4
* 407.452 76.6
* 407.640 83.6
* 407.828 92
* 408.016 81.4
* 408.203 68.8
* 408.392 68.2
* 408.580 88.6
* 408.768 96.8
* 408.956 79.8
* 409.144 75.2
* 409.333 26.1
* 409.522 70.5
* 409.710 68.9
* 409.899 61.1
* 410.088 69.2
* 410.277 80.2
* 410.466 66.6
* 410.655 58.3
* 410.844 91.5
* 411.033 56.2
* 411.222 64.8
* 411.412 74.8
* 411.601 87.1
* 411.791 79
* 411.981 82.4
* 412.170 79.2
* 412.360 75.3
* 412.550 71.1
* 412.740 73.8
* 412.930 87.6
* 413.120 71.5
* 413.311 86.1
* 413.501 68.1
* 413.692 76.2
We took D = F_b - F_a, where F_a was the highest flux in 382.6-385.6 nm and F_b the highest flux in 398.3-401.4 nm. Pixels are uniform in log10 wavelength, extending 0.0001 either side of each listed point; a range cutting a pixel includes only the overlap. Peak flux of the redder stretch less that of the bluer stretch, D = -14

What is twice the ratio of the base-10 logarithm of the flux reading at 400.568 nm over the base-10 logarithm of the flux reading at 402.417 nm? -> 1.90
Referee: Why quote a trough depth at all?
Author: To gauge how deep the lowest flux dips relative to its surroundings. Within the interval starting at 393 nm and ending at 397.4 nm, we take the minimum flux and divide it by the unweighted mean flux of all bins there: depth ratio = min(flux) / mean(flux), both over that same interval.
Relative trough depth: 0.82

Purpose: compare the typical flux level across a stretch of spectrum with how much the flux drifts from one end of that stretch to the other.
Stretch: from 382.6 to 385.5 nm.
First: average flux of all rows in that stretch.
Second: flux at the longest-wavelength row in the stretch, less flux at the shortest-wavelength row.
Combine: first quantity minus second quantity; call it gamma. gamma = 64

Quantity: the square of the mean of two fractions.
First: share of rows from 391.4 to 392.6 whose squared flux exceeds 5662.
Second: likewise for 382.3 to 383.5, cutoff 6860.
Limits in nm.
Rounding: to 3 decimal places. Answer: 0.128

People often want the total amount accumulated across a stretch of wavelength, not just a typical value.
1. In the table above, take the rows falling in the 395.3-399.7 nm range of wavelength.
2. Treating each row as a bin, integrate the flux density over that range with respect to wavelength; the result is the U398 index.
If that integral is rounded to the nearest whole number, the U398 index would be 338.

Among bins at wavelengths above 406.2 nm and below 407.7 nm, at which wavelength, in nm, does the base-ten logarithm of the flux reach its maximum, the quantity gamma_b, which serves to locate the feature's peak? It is 406.890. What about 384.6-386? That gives 385.369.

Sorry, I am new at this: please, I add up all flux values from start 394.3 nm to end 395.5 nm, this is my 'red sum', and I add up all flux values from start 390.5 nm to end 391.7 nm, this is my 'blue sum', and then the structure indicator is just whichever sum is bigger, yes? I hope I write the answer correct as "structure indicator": 558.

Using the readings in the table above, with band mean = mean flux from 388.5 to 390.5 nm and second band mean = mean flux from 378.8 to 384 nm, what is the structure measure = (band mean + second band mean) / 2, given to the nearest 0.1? 75.9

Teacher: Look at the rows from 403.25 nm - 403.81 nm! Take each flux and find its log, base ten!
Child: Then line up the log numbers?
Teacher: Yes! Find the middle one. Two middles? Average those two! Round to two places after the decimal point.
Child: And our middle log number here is 1.89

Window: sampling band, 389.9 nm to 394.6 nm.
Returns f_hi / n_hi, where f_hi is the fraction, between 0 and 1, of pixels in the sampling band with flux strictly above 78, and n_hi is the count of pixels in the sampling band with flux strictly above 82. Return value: 0.059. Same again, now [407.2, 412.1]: 0.058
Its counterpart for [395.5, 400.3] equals 0.055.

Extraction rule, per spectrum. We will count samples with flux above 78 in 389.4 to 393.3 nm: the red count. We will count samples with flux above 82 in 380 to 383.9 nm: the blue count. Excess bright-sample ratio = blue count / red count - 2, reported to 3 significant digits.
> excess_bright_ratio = -1.50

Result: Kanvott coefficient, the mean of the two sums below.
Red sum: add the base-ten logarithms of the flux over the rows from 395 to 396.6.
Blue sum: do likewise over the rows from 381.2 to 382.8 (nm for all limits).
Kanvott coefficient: 17.2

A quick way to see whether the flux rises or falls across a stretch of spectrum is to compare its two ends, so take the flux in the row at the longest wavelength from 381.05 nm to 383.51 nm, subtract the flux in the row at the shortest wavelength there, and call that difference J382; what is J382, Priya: 3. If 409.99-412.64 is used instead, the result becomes 2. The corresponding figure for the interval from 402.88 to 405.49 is -30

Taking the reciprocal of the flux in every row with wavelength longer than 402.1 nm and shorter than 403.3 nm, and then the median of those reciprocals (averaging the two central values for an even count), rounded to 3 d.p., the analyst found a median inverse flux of 0.012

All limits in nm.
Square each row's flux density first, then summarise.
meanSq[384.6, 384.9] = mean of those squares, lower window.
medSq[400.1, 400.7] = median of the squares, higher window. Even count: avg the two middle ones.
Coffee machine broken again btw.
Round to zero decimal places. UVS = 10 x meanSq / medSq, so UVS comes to 12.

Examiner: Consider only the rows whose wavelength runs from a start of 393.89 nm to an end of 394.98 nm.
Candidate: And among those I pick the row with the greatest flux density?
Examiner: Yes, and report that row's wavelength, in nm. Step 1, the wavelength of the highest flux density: 394.527 nm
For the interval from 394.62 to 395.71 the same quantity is 395.254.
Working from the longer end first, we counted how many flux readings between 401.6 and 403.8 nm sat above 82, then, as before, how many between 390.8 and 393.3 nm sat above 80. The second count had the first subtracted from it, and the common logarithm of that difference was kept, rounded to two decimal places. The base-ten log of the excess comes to 0.78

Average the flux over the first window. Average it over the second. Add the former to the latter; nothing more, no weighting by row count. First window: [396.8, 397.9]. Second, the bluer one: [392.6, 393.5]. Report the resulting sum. 167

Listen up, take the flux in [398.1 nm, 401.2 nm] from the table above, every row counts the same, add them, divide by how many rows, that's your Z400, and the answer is 72.5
